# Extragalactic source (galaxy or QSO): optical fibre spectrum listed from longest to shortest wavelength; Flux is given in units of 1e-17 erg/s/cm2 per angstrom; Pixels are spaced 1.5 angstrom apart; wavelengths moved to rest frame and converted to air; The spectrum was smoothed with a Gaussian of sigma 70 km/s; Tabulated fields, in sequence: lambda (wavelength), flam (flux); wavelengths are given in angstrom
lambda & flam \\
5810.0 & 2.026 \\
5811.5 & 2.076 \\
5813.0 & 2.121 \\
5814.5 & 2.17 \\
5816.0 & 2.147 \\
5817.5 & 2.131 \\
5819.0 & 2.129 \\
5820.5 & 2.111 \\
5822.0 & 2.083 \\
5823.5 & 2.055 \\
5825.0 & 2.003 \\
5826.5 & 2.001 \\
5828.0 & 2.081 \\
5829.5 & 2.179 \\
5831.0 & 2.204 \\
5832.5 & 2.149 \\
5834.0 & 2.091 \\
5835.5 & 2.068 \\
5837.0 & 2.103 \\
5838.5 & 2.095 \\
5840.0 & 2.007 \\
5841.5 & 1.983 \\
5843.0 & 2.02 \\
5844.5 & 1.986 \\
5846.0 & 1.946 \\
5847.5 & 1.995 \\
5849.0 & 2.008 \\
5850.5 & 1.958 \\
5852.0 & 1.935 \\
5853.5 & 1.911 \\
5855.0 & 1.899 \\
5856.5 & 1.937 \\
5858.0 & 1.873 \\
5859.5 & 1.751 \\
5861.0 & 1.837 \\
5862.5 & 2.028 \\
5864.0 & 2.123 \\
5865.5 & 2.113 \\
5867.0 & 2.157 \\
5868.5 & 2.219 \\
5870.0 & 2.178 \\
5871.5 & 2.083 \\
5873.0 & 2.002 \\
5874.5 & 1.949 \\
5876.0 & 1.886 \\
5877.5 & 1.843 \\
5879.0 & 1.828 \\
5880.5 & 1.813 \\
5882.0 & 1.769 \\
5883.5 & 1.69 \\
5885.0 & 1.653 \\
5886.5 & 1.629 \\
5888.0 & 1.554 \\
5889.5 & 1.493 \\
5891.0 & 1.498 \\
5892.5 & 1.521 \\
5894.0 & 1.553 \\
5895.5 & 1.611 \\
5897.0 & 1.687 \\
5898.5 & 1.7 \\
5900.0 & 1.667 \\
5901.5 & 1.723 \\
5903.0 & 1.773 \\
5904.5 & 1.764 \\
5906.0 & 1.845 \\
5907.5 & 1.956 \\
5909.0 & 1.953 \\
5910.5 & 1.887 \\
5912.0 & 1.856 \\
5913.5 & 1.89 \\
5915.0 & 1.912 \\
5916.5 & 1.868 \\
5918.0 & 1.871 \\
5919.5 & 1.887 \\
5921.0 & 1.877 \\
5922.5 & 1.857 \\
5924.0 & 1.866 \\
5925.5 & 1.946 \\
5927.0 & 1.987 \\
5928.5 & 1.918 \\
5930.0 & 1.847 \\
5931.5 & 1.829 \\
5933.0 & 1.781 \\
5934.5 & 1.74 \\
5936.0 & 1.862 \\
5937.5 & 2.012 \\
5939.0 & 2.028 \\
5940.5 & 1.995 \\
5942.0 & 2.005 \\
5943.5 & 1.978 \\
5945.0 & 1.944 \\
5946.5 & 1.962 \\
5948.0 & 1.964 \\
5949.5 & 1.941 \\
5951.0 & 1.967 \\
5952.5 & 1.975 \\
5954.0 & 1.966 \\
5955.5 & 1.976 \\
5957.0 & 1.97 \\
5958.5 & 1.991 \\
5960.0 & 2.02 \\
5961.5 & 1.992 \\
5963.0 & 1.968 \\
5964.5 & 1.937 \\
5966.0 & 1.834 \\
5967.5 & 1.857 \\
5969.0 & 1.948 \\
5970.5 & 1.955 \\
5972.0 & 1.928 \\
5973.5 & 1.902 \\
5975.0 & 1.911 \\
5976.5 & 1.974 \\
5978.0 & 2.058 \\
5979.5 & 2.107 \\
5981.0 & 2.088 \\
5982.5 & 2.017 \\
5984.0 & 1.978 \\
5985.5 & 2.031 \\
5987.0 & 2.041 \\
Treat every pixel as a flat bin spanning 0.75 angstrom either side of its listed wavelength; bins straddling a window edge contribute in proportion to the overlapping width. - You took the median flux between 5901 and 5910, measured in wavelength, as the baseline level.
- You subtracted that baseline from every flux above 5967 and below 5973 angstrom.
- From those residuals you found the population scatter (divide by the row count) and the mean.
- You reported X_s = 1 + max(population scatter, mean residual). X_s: 1.11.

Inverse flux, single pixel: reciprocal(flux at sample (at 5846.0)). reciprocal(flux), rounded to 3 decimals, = 0.514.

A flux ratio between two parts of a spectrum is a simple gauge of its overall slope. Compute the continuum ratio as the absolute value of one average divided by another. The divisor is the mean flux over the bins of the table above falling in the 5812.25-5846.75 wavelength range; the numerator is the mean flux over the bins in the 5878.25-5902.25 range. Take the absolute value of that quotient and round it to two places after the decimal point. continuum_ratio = 0.79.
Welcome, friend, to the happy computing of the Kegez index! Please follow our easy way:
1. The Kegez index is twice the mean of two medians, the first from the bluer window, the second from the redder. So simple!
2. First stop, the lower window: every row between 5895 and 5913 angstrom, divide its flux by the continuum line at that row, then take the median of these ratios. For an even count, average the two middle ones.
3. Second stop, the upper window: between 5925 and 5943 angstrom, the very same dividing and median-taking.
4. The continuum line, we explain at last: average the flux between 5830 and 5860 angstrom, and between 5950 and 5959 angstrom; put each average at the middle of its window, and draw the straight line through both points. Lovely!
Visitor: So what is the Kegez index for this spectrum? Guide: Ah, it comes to 1.87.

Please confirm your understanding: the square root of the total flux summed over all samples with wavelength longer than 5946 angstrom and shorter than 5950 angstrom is 2.42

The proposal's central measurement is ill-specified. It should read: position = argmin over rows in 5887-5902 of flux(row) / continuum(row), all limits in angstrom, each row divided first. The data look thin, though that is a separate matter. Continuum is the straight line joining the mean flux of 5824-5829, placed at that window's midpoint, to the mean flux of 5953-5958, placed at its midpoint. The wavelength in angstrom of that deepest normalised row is 5889.5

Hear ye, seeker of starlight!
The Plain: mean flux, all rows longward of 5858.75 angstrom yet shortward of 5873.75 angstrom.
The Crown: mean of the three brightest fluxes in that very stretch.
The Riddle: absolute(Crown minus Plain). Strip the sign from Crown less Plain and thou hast 0.136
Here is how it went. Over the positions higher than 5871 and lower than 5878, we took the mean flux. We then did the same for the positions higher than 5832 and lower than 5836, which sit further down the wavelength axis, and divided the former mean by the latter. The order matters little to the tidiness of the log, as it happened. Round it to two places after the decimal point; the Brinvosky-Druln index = 0.93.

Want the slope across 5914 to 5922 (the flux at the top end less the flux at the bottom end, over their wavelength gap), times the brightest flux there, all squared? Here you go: 0.0001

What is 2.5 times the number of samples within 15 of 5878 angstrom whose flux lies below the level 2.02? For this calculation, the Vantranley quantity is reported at 35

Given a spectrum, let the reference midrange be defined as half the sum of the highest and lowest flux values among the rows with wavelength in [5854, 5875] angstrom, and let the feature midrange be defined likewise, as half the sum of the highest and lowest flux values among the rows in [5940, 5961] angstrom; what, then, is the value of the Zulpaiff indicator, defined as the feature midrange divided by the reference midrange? 1.00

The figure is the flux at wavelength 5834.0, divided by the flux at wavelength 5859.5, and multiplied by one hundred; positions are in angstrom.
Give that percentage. 119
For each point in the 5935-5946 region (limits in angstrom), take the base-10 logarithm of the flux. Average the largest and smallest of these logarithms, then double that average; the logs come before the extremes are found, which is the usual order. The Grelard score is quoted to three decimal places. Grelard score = 0.577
